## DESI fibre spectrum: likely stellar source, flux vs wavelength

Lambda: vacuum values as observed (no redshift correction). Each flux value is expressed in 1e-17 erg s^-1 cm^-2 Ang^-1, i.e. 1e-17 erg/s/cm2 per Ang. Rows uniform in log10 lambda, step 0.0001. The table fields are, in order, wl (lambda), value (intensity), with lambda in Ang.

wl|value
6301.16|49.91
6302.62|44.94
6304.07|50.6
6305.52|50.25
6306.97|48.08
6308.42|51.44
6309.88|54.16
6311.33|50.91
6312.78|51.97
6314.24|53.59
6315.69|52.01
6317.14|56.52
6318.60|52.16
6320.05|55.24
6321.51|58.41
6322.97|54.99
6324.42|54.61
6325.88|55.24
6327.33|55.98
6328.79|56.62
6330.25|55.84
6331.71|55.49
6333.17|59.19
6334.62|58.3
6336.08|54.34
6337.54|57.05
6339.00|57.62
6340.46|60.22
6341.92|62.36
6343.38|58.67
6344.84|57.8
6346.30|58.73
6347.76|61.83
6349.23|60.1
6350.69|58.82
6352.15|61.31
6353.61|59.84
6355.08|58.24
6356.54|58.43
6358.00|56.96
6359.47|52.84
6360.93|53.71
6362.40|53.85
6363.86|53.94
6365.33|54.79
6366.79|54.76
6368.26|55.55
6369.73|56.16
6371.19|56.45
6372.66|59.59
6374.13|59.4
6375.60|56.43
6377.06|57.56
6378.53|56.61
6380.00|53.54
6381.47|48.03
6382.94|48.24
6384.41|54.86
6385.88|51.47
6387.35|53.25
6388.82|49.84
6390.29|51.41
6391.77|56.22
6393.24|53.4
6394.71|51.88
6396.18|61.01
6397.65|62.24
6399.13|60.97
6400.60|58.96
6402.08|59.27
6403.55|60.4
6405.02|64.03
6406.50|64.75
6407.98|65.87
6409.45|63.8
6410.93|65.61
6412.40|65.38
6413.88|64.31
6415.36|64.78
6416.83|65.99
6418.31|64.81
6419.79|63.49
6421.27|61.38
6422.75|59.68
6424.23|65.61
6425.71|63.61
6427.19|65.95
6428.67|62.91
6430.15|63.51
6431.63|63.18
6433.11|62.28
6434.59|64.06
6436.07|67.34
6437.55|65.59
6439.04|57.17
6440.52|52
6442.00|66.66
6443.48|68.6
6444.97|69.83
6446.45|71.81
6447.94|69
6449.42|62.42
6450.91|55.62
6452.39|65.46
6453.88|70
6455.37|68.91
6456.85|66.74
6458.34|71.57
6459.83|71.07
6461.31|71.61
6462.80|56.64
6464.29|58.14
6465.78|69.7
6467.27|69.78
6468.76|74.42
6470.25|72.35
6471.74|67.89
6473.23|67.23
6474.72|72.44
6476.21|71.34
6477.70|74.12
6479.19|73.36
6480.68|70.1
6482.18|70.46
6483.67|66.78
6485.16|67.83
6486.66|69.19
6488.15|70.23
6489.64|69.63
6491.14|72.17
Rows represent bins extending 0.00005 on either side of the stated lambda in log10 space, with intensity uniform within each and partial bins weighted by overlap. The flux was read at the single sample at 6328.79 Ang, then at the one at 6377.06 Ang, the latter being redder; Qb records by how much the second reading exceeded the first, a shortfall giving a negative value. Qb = 1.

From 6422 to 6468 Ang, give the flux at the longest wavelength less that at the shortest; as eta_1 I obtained 10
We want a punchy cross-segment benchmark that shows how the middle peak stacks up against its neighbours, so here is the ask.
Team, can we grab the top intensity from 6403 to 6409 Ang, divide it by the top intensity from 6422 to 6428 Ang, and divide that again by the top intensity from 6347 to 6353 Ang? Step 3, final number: 0.0162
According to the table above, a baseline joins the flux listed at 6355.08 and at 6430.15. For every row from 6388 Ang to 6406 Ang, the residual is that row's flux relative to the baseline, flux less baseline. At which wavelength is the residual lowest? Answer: 6388.82 Ang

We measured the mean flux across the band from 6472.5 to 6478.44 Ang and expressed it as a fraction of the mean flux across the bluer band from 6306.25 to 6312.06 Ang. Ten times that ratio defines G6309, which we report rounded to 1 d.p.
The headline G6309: 13.9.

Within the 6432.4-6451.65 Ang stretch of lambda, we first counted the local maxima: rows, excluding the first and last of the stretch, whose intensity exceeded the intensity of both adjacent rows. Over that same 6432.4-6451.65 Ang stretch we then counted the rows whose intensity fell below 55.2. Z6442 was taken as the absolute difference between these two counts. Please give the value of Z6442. 1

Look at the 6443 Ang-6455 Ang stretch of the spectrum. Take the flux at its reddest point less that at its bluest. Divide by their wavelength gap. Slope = 0.13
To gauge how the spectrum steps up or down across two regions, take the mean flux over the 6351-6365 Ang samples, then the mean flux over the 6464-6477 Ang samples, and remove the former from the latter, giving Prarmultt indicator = 13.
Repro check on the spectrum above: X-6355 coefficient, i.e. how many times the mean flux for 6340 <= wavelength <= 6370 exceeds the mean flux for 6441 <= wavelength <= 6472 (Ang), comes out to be 0.85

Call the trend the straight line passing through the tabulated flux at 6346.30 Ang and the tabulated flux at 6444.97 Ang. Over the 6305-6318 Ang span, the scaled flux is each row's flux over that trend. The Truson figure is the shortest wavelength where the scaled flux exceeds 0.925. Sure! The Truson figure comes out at 6305.52 Ang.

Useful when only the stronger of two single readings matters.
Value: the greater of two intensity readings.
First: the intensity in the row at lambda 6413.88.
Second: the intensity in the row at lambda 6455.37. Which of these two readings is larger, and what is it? 69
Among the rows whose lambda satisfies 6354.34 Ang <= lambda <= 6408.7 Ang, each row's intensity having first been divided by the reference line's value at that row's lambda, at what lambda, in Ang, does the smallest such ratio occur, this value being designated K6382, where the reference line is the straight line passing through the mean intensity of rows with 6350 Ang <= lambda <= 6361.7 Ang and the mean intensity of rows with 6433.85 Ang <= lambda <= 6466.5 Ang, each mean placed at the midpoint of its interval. 6381.47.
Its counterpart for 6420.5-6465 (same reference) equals 6440.52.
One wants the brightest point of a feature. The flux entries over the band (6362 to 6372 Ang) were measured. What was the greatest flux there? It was 56.45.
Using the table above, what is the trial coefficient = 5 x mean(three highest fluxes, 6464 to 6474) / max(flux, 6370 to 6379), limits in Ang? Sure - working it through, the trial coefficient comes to 6.1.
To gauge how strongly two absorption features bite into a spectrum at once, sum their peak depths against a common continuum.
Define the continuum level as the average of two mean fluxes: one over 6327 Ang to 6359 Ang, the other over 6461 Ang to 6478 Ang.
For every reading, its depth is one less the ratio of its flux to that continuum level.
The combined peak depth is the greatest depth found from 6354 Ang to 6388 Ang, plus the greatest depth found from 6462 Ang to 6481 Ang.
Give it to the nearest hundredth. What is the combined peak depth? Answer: 0.35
